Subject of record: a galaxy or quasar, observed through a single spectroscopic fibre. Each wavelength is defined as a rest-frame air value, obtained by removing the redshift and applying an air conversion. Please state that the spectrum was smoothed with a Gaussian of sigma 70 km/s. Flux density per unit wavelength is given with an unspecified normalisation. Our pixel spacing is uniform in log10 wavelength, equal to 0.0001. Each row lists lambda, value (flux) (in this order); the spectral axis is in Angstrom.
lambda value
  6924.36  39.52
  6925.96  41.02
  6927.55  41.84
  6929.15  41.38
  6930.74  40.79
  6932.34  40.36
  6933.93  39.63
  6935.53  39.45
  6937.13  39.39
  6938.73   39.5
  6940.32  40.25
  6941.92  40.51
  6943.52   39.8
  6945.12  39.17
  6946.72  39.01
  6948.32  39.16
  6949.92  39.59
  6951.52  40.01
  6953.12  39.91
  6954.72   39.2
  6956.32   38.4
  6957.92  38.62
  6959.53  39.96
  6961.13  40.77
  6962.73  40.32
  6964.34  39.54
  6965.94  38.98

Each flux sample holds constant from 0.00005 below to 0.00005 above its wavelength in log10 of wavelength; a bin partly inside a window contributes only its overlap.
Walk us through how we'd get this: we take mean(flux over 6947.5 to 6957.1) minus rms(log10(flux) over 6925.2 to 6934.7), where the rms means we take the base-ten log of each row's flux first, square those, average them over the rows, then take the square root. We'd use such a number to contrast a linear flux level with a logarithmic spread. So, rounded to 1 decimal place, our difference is 37.8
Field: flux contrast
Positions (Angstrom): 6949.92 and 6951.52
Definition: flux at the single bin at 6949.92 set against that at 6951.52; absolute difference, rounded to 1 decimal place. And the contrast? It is 0.4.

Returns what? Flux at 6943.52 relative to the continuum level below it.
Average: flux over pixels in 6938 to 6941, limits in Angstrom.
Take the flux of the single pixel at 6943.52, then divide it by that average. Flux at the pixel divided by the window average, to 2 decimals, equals 1.00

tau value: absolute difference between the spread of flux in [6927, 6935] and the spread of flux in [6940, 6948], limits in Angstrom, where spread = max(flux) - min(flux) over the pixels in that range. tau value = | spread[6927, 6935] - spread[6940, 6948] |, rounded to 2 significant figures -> 0.71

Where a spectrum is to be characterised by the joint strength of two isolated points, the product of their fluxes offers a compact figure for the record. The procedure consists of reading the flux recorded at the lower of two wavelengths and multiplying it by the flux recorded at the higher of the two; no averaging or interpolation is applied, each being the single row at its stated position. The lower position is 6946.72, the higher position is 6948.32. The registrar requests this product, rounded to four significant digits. 1528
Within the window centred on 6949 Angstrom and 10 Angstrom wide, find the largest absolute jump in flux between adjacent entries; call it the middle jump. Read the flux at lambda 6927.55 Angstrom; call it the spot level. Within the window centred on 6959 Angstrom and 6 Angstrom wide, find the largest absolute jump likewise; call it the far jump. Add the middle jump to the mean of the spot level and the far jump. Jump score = 22.0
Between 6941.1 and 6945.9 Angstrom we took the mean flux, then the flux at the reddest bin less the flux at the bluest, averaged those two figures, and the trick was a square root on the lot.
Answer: 4.39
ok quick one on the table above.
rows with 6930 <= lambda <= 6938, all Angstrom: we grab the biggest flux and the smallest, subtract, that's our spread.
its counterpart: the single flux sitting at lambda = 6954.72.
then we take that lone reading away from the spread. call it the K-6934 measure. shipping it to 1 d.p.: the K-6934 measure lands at -37.8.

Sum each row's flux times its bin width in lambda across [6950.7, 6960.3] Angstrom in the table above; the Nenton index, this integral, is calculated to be 378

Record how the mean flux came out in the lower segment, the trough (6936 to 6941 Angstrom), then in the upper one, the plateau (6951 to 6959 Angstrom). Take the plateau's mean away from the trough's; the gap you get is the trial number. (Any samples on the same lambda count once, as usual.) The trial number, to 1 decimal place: 0.5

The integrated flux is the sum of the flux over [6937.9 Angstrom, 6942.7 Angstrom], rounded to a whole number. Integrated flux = 120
